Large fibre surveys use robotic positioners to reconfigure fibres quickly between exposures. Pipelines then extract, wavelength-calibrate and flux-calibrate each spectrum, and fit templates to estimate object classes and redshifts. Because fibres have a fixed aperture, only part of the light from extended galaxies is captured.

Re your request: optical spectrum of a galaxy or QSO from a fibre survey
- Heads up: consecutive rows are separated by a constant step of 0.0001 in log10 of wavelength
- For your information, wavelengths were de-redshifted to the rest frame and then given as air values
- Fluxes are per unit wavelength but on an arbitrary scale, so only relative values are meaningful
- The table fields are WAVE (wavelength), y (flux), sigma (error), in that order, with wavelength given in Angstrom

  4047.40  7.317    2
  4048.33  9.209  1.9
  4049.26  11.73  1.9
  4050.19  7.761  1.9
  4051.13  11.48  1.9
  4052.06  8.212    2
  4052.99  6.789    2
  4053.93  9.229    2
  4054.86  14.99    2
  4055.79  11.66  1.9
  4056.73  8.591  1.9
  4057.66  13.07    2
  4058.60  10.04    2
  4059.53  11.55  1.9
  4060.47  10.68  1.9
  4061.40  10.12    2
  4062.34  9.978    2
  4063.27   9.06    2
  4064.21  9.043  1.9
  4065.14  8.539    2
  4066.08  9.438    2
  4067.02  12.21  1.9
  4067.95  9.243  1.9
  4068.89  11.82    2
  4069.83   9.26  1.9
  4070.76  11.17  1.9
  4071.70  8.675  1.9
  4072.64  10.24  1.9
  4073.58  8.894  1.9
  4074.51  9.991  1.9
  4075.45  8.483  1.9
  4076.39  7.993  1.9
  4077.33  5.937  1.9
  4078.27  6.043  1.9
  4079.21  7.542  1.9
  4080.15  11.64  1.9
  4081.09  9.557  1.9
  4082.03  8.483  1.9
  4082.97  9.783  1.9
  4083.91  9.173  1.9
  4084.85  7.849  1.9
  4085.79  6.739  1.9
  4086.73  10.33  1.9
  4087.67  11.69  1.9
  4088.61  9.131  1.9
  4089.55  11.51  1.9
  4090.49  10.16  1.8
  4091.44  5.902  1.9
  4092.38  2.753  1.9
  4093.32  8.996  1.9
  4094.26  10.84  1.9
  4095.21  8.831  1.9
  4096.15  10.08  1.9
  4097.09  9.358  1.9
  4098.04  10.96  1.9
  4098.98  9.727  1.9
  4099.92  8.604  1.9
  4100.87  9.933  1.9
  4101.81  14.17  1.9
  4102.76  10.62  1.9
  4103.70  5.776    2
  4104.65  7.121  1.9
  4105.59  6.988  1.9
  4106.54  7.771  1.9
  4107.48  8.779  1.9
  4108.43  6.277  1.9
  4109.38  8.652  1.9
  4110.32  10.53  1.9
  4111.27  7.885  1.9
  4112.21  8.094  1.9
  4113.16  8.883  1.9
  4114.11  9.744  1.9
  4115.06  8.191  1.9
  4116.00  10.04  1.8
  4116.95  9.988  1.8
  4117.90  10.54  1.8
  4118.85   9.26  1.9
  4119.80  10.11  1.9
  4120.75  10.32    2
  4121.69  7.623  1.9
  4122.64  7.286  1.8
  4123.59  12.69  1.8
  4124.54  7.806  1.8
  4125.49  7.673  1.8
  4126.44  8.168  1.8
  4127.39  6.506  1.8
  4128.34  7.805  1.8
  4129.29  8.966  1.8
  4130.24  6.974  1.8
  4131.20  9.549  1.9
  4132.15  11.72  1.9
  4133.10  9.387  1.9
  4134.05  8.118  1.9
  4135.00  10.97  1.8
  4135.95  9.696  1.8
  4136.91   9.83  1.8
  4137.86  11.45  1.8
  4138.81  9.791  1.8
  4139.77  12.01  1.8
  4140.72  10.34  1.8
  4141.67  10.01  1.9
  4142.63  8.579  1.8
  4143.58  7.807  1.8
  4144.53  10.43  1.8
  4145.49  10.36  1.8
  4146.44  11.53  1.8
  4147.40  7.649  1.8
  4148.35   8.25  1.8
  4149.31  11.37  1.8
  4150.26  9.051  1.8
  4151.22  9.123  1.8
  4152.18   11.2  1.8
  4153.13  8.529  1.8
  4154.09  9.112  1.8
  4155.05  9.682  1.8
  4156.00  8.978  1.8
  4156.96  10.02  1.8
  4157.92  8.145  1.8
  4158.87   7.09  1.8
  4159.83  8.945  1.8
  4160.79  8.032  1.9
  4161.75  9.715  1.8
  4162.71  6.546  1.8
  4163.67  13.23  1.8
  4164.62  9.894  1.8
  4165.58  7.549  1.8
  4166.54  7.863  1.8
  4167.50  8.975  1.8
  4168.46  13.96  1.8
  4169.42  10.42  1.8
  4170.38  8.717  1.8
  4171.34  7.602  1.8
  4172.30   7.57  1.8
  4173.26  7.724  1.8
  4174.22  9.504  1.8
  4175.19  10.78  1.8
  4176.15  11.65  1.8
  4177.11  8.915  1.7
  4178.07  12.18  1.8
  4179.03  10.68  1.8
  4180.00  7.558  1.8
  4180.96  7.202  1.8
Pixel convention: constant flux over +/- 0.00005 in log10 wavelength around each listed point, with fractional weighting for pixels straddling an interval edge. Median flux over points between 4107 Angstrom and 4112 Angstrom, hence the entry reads 8.7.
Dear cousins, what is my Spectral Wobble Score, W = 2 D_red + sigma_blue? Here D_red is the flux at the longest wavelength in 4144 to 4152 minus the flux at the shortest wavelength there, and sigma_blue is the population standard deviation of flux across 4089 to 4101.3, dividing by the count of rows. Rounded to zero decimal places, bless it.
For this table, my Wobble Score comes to 0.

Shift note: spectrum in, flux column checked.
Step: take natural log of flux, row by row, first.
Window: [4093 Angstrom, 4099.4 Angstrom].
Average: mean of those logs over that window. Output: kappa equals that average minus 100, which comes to -97.72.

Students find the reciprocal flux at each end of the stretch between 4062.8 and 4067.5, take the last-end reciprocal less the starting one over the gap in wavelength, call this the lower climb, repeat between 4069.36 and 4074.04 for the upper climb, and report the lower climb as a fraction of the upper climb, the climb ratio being -6.4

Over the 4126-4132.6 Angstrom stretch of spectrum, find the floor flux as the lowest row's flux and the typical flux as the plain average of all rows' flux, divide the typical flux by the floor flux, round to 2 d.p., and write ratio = 1.31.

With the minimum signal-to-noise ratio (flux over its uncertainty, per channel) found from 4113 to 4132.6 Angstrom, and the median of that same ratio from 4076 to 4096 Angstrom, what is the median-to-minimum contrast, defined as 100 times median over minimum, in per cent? 131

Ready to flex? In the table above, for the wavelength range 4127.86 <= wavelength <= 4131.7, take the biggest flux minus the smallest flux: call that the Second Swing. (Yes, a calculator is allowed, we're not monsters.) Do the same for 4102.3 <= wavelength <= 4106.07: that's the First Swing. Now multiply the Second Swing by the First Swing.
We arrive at 12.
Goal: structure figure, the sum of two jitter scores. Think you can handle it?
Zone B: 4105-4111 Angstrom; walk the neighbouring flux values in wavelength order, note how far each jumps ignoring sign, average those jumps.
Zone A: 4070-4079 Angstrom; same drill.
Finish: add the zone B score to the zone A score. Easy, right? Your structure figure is 3.0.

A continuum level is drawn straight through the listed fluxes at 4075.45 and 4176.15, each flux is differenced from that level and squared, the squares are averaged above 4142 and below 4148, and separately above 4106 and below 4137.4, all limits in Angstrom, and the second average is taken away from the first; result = 0.7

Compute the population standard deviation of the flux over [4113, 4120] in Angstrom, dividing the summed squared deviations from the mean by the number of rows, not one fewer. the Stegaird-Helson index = 0.72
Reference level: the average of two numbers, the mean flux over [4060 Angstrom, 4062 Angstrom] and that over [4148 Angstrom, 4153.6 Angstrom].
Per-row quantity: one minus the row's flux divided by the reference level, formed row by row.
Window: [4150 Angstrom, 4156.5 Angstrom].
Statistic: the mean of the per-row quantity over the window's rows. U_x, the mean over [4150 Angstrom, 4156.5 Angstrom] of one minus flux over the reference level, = 0.06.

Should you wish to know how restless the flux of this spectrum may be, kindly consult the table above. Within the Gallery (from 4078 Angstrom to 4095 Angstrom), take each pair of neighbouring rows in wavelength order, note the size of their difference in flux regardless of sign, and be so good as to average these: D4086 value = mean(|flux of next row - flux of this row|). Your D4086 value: 2.34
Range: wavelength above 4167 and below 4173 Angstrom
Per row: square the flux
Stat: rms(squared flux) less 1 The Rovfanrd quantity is 106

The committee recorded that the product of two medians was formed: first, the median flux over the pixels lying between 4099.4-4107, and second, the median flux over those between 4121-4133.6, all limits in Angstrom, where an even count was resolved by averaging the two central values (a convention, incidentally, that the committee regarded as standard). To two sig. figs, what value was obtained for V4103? 64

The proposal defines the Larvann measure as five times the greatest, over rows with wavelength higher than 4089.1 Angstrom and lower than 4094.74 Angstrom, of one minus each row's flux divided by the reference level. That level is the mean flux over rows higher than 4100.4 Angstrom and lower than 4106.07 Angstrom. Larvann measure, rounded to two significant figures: 3.5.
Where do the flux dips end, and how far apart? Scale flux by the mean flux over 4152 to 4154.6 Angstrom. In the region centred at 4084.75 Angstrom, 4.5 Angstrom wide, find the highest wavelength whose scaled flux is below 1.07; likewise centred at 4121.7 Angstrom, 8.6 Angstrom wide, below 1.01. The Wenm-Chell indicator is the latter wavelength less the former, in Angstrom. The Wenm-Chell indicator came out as 39.7 Angstrom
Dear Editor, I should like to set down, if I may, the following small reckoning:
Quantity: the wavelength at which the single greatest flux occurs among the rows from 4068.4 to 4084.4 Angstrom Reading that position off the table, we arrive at 4068.89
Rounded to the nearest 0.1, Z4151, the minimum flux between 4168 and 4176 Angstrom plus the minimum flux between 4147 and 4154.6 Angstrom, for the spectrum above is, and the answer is 15.2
